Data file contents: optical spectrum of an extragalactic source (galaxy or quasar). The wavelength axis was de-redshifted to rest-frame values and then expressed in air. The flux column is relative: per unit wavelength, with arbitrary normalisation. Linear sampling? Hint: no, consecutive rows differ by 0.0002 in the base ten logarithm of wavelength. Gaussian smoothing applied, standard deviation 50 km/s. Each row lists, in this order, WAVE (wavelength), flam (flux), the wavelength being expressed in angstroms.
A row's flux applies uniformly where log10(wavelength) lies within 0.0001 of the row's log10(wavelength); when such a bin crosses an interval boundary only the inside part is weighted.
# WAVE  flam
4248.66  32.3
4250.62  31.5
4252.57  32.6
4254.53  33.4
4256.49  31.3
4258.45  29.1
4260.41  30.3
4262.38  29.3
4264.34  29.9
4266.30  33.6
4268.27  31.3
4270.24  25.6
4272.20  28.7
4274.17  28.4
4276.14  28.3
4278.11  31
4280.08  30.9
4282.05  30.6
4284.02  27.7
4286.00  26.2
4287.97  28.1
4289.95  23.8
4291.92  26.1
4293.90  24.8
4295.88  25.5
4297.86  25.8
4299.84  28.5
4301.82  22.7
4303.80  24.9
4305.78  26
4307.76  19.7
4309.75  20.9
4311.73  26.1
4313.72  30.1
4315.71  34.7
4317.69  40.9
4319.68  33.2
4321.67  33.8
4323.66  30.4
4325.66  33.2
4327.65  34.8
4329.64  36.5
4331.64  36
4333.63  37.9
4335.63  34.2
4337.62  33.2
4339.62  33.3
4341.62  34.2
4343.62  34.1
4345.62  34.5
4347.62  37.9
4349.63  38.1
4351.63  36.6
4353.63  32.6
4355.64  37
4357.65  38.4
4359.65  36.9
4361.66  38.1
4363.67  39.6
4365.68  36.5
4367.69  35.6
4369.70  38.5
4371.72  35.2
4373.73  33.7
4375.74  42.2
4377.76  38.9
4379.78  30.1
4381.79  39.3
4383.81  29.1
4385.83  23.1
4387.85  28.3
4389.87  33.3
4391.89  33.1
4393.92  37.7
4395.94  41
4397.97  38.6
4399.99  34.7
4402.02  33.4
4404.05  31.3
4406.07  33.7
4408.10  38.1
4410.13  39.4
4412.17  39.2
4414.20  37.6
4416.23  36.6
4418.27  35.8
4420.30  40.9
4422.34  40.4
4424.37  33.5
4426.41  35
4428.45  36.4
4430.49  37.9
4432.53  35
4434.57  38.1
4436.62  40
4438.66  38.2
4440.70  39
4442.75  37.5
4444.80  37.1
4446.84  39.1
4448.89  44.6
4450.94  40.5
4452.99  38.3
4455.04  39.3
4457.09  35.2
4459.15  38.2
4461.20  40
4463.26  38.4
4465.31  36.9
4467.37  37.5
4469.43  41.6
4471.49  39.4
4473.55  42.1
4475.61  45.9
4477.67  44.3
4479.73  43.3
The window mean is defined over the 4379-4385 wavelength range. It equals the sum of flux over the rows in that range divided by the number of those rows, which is 33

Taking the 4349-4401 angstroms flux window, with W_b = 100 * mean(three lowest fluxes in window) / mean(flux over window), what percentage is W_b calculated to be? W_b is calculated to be 75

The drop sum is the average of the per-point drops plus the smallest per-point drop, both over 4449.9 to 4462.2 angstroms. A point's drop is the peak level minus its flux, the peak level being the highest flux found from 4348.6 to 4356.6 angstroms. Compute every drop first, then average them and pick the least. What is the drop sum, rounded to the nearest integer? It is -3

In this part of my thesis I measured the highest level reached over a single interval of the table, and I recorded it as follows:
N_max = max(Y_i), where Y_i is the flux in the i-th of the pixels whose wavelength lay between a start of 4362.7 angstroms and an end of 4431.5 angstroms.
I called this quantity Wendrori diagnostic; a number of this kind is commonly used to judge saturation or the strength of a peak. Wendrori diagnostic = 42.2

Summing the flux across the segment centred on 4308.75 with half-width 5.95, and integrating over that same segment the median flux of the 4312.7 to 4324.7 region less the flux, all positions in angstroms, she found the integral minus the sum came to -42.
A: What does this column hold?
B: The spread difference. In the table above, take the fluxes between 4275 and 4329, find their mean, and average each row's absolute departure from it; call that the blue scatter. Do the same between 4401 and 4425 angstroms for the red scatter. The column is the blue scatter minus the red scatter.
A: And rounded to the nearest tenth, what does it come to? 1.1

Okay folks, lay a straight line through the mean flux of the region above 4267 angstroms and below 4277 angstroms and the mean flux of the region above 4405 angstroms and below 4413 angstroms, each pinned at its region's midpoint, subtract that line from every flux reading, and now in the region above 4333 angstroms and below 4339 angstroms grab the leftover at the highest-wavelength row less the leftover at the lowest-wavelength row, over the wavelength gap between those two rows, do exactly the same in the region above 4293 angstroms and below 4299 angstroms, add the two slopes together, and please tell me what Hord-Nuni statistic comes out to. -1.1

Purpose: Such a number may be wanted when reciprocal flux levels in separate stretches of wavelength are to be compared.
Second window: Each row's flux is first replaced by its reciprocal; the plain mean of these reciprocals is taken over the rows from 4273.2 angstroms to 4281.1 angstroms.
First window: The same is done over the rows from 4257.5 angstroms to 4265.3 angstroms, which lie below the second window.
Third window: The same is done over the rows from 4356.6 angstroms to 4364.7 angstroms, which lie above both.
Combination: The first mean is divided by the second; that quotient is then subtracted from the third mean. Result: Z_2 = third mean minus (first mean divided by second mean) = -0.97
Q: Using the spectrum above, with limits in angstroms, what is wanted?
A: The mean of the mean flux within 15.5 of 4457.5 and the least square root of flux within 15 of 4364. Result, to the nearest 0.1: 22.3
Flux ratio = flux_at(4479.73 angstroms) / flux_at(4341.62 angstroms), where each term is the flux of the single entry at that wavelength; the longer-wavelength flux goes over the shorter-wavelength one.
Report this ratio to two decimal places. 1.27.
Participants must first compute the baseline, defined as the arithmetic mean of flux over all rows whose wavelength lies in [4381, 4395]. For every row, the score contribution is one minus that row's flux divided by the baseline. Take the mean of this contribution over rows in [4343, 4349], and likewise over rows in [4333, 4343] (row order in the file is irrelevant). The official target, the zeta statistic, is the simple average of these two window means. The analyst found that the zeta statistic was -0.10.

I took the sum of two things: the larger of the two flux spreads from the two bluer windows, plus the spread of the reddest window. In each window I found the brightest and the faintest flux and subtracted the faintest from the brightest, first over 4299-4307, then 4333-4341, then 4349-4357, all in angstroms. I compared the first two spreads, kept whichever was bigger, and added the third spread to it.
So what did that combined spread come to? 11.3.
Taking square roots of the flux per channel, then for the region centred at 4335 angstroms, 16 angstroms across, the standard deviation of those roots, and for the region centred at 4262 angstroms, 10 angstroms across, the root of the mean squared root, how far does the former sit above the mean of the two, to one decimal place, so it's -2.7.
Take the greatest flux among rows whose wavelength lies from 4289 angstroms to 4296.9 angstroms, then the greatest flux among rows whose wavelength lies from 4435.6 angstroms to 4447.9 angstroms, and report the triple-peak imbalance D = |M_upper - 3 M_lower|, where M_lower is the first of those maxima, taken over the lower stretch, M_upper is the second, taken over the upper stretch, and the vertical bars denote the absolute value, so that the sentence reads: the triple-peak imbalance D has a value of 38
